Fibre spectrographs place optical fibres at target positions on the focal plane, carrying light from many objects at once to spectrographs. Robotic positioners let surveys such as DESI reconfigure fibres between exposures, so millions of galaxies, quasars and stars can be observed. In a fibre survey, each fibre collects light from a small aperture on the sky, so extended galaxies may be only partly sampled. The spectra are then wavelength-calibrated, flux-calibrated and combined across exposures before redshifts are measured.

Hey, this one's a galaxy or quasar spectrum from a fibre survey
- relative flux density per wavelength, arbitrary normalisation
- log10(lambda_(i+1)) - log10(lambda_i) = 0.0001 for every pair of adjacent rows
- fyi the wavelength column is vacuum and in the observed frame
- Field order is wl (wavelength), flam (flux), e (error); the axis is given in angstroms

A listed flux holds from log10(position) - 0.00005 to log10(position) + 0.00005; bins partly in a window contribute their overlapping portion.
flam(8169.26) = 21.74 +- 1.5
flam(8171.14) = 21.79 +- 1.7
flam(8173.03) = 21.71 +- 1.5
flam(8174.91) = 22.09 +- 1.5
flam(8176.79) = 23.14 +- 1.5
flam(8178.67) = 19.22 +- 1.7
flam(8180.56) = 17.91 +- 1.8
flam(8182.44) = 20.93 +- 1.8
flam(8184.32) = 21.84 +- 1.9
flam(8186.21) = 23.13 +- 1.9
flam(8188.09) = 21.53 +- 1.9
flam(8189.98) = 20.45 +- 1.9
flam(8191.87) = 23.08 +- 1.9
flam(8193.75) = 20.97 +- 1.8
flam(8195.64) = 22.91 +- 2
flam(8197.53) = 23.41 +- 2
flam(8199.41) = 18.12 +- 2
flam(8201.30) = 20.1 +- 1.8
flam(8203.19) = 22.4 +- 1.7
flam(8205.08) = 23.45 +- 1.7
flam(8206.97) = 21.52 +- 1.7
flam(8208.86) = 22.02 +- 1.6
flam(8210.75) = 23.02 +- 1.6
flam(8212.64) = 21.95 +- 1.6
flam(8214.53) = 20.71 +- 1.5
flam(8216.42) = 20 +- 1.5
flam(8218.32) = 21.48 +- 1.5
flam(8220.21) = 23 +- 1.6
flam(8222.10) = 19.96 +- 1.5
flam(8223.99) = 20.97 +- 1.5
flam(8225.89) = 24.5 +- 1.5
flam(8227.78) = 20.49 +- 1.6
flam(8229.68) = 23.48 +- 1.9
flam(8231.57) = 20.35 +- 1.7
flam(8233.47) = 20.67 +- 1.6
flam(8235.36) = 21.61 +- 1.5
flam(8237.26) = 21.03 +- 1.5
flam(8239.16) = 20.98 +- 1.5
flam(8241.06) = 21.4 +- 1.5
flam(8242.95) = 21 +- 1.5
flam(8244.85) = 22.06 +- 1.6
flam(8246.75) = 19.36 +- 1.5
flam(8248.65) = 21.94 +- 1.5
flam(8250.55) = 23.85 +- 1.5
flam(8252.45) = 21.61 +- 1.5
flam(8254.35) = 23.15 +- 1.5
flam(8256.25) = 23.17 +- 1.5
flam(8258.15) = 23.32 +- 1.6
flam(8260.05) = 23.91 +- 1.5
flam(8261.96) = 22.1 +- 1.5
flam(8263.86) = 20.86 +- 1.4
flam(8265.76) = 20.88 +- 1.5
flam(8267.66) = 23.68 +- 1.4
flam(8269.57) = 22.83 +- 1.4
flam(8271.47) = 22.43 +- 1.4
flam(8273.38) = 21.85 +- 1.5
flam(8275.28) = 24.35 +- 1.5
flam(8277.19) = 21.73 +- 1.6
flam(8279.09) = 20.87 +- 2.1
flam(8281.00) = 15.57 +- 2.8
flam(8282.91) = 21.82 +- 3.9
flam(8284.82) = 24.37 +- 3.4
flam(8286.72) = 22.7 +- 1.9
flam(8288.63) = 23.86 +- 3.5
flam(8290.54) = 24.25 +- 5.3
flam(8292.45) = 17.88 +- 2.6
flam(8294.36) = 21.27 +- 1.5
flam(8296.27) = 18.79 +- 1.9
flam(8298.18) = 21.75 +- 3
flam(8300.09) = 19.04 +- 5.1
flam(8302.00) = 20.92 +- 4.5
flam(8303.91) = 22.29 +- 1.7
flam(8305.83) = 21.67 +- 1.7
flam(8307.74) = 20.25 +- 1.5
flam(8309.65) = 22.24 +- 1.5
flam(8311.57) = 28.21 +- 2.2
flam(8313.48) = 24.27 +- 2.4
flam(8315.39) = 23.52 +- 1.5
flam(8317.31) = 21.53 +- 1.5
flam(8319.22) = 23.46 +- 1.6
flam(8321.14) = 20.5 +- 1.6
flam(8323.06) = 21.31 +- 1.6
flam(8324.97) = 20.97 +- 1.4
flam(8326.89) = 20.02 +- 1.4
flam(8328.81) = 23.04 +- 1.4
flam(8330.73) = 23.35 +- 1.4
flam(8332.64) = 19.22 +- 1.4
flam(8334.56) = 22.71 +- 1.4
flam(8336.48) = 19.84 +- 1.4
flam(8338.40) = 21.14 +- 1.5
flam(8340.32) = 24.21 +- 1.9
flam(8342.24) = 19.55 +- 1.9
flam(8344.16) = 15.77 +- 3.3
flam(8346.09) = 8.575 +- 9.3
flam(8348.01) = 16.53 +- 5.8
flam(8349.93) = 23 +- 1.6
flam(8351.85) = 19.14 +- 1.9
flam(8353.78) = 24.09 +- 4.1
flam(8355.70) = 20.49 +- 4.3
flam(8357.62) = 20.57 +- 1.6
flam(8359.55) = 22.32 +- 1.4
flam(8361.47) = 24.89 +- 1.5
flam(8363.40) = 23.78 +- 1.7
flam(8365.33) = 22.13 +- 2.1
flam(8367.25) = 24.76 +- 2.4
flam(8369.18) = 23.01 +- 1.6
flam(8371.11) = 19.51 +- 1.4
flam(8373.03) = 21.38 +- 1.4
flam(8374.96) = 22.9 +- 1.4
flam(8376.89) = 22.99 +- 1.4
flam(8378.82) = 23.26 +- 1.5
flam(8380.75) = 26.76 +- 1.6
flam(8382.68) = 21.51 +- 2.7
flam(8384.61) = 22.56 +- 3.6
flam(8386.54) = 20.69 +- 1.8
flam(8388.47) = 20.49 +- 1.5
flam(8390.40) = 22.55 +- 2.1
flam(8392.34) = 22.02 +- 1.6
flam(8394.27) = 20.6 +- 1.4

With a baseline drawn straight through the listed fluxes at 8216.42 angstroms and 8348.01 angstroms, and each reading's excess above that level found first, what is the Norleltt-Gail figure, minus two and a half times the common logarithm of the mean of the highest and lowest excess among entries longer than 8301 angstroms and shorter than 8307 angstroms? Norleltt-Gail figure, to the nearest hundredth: -1.47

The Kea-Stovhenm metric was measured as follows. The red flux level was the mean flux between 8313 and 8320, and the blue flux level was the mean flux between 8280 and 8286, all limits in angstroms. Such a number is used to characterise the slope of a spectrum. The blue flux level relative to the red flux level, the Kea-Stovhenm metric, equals 0.89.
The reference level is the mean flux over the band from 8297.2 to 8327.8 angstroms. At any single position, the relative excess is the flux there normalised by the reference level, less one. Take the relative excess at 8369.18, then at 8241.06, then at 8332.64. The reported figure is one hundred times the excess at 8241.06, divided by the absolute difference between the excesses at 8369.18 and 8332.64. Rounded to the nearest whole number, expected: -16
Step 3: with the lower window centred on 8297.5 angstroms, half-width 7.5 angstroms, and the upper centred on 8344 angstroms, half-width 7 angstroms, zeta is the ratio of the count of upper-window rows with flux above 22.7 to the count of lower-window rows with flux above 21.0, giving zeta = 0.50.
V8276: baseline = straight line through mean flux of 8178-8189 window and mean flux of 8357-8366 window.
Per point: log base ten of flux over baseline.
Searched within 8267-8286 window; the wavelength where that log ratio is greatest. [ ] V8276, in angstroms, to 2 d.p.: 8275.28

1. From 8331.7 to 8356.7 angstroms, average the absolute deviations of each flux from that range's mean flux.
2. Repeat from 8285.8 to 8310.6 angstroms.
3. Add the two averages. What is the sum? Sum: 4.34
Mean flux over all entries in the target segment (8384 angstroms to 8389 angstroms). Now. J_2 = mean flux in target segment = 21.2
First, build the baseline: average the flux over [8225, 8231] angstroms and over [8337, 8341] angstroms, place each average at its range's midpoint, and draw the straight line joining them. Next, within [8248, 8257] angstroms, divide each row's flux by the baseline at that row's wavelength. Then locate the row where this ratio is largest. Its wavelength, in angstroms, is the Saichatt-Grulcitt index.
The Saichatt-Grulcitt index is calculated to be 8250.55 angstroms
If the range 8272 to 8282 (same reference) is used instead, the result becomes 8275.28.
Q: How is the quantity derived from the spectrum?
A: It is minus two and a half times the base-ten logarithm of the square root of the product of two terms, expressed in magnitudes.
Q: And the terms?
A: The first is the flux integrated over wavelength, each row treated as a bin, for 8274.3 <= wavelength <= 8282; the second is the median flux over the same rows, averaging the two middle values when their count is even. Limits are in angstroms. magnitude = -4.41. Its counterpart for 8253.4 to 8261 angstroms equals -4.52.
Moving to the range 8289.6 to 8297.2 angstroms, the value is -4.37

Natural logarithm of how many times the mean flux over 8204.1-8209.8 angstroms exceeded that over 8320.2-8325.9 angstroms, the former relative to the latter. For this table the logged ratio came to 0.06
